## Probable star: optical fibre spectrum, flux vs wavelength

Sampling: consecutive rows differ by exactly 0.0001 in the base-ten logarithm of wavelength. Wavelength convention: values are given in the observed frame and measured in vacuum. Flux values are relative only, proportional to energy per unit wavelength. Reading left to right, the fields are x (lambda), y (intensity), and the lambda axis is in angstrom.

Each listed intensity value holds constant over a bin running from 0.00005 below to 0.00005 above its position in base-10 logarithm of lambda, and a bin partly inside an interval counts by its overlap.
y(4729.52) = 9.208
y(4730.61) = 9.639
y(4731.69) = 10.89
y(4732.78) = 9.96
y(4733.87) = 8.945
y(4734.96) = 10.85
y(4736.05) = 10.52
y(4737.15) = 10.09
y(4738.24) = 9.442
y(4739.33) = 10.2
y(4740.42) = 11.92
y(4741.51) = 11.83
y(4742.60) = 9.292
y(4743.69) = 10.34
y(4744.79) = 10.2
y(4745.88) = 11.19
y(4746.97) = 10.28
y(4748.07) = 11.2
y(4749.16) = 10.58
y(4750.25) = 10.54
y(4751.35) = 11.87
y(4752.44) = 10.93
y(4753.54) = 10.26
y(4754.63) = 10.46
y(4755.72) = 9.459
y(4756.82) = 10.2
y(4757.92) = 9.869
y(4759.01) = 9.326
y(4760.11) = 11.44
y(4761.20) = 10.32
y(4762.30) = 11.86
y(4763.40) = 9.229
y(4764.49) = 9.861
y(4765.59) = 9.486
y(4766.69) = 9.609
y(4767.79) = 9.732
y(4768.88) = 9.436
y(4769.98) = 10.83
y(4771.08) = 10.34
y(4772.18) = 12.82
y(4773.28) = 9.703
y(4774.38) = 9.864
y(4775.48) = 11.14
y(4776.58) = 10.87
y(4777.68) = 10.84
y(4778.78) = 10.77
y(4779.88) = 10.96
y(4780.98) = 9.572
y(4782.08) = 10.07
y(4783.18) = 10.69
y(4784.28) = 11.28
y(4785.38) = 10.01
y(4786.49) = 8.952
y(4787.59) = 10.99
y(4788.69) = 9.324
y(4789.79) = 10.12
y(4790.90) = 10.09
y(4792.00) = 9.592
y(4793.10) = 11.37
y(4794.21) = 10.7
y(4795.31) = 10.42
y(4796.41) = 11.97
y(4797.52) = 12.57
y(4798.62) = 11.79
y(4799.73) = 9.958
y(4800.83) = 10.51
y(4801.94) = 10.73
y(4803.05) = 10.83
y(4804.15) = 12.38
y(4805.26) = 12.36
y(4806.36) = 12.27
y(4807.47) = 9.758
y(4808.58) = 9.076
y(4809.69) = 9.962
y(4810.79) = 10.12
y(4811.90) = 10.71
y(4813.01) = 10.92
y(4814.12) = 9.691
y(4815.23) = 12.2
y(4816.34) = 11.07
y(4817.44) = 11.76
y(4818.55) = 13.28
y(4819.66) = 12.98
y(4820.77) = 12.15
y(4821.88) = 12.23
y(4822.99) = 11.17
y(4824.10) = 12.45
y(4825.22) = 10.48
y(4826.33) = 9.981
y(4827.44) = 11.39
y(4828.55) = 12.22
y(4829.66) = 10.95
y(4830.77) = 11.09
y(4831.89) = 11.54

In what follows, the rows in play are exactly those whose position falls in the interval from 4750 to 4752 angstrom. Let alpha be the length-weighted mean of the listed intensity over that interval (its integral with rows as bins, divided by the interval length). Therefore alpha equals 11.3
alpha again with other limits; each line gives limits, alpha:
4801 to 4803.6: 10.7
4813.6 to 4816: 11.0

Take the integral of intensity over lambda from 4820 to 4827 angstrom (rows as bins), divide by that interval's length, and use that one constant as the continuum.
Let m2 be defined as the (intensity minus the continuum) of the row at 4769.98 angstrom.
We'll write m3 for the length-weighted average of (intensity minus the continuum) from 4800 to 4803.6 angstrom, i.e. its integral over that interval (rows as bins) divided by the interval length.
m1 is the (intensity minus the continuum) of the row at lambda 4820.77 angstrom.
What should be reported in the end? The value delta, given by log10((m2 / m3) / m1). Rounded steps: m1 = 0.70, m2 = -0.62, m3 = -0.8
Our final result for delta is 0.0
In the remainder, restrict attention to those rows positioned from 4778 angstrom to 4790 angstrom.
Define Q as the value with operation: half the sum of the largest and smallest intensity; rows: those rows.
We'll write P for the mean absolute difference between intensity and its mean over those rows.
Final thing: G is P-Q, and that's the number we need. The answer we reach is -9.5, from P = 0.63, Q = 10.1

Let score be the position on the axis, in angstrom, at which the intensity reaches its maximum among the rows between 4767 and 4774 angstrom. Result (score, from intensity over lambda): 4772.18 angstrom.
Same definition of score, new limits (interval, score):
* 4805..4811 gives 4805.26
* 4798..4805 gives 4804.15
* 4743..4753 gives 4751.35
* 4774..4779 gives 4775.48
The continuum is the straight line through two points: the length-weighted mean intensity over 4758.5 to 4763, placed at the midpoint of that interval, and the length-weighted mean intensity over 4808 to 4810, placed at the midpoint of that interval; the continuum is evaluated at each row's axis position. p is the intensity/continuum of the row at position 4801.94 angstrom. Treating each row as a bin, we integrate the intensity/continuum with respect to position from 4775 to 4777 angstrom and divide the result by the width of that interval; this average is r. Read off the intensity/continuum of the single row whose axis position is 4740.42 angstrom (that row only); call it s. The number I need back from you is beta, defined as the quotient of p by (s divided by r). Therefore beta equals 1.12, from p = 1.11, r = 1.07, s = 1.06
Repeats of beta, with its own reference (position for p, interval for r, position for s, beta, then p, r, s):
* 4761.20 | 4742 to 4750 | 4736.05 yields 0.98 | 0.97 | 0.94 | 0.93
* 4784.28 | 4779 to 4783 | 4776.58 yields 1.07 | 1.12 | 1.01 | 1.06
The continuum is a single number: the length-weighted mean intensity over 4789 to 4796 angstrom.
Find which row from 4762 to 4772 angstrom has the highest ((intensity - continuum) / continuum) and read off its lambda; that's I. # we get 4762.30 angstrom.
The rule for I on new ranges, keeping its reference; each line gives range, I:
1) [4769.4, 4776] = 4772.18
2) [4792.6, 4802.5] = 4797.52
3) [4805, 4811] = 4805.26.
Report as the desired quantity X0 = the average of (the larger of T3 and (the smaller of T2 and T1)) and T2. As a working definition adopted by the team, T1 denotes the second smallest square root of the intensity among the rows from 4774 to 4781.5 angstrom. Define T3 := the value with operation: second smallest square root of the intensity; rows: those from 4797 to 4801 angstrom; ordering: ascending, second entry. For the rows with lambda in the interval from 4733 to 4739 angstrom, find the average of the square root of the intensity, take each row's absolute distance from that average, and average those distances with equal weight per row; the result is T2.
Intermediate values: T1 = 3.14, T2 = 0.099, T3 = 3.24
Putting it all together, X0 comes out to 1.67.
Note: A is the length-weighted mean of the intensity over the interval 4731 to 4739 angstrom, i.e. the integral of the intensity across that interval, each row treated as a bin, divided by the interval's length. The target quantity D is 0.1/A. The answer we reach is 0.0099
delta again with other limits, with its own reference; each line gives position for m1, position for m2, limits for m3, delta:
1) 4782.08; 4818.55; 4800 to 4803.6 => 0.2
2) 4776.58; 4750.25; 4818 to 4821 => 0.0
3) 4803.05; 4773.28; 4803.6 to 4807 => 0.5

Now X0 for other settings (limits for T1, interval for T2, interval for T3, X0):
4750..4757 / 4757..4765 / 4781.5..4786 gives 1.65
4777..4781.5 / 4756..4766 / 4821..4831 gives 1.67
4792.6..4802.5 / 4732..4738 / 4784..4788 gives 1.62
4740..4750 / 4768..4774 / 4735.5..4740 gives 1.66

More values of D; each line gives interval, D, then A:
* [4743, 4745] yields 0.0098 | 10.2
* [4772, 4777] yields 0.0093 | 10.7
